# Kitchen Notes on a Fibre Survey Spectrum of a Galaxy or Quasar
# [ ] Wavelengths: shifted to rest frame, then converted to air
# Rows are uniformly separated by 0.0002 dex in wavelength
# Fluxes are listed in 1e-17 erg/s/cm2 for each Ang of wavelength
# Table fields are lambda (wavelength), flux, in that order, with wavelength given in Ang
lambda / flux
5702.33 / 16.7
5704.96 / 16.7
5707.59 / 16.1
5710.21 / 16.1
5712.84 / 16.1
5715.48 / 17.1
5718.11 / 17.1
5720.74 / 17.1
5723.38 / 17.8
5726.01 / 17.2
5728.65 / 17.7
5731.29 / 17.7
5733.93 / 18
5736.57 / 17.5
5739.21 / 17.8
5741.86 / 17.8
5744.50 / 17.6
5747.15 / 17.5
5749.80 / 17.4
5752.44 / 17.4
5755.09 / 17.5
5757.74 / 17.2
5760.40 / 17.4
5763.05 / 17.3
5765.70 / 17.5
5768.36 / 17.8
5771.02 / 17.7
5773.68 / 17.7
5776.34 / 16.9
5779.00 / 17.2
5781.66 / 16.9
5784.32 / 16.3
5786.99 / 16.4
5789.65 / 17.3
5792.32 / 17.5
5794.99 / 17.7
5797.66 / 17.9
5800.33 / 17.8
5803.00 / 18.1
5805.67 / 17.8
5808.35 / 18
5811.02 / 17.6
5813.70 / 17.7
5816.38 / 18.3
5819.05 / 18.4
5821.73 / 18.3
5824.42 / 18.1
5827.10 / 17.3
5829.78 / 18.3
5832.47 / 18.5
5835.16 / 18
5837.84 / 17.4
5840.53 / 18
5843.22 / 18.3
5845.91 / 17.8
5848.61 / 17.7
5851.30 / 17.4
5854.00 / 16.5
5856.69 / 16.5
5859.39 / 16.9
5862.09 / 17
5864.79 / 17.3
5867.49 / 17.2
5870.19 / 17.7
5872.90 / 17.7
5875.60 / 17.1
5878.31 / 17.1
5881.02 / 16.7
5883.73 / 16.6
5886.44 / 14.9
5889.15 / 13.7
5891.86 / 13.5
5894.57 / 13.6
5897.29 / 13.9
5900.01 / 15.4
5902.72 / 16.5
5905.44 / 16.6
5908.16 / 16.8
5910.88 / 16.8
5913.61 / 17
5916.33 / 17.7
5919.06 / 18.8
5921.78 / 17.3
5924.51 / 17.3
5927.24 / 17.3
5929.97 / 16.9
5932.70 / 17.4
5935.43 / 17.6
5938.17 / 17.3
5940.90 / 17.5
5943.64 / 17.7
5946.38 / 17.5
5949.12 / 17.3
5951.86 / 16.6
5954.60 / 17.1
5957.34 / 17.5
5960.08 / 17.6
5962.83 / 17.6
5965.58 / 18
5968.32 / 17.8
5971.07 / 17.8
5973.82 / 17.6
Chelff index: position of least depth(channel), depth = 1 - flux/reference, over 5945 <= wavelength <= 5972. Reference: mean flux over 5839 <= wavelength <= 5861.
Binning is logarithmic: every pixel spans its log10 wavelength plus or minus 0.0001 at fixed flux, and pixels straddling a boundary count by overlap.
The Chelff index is 5965.58 Ang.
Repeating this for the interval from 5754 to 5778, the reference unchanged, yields 5768.36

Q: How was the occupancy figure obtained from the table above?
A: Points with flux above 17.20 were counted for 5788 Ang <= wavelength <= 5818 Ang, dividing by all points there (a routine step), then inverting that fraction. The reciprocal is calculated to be 1.00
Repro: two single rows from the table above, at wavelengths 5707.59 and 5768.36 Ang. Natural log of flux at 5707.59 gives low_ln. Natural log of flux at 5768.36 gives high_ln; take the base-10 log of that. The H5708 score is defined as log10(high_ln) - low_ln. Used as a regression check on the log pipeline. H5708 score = -2.32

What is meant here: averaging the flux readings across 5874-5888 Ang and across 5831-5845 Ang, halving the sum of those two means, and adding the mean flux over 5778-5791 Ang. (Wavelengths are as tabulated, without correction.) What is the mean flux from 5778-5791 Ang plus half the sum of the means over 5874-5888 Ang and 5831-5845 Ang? 34.1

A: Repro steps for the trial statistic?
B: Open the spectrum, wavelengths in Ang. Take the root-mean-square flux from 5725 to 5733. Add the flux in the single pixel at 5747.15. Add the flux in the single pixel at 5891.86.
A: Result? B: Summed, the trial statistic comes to 48.5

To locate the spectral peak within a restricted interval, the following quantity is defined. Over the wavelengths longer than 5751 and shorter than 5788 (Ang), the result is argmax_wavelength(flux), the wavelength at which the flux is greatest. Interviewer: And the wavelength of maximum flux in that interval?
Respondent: 5768.36 Ang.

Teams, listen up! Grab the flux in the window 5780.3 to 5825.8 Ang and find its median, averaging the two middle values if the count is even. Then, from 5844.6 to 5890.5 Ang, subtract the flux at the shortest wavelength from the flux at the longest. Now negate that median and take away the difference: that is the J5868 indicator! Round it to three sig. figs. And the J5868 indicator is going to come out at -13.7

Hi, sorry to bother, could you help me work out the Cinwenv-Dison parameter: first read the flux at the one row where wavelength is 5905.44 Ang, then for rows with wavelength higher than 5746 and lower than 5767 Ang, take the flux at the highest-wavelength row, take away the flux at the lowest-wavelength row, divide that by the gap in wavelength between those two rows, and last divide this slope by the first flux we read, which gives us 0.0000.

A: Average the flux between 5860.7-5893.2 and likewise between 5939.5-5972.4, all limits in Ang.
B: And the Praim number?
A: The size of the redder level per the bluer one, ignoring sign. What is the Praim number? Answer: 1.07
